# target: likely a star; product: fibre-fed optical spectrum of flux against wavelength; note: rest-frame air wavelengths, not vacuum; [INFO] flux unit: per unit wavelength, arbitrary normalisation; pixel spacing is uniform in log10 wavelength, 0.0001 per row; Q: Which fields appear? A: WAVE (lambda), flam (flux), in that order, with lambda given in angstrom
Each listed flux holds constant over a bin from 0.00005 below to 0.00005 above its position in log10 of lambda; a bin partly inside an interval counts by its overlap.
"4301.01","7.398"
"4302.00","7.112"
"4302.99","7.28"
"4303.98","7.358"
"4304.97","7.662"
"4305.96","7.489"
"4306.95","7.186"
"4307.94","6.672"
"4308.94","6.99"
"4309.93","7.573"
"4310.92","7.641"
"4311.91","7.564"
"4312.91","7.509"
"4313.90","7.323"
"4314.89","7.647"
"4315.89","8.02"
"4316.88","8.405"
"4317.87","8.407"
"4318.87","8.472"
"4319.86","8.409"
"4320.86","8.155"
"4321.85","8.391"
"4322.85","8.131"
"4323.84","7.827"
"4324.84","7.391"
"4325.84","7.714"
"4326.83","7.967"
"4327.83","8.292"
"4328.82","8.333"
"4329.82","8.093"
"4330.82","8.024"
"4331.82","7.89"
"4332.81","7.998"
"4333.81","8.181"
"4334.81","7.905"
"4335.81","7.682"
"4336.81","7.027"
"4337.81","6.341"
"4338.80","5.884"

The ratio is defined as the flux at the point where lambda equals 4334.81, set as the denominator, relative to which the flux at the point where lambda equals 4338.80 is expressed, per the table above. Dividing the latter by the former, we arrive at 0.74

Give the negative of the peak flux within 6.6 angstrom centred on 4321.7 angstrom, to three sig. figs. -8.47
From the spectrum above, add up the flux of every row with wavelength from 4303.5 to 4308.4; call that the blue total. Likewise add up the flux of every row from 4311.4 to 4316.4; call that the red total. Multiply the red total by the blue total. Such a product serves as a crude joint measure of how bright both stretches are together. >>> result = 1384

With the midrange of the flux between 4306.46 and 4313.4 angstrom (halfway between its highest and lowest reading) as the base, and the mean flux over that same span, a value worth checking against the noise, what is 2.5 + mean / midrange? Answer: 3.52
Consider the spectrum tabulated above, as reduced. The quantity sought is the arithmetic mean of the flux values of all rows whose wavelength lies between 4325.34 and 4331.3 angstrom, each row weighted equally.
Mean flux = 8.07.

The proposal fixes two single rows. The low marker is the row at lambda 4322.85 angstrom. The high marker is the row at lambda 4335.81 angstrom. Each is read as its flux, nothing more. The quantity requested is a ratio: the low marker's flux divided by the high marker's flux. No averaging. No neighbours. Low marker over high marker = 1.06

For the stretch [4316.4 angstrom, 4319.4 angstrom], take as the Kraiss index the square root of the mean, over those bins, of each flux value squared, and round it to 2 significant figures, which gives 8.4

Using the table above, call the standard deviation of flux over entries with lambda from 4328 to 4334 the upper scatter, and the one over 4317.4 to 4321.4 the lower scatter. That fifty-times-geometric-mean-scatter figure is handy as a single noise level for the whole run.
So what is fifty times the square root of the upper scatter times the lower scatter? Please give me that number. 7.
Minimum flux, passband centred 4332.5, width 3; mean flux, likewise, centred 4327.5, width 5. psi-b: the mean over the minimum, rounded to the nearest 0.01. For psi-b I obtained 1.02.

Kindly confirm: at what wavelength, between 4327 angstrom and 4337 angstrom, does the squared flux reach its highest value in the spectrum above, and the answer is 4328.82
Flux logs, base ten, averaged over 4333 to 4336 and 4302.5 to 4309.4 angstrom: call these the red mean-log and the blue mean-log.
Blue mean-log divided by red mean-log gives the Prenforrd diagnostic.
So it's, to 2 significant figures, 0.96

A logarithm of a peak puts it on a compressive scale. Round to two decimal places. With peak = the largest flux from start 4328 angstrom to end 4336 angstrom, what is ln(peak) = 2.12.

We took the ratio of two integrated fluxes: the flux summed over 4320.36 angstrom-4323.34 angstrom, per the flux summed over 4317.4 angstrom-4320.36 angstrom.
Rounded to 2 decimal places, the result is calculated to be 0.98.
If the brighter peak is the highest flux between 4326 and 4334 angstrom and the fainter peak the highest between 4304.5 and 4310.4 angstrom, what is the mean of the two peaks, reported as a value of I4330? 8.00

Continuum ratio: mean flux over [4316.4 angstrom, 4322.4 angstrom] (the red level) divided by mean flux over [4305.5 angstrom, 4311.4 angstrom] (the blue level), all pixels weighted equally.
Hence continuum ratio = 1.15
